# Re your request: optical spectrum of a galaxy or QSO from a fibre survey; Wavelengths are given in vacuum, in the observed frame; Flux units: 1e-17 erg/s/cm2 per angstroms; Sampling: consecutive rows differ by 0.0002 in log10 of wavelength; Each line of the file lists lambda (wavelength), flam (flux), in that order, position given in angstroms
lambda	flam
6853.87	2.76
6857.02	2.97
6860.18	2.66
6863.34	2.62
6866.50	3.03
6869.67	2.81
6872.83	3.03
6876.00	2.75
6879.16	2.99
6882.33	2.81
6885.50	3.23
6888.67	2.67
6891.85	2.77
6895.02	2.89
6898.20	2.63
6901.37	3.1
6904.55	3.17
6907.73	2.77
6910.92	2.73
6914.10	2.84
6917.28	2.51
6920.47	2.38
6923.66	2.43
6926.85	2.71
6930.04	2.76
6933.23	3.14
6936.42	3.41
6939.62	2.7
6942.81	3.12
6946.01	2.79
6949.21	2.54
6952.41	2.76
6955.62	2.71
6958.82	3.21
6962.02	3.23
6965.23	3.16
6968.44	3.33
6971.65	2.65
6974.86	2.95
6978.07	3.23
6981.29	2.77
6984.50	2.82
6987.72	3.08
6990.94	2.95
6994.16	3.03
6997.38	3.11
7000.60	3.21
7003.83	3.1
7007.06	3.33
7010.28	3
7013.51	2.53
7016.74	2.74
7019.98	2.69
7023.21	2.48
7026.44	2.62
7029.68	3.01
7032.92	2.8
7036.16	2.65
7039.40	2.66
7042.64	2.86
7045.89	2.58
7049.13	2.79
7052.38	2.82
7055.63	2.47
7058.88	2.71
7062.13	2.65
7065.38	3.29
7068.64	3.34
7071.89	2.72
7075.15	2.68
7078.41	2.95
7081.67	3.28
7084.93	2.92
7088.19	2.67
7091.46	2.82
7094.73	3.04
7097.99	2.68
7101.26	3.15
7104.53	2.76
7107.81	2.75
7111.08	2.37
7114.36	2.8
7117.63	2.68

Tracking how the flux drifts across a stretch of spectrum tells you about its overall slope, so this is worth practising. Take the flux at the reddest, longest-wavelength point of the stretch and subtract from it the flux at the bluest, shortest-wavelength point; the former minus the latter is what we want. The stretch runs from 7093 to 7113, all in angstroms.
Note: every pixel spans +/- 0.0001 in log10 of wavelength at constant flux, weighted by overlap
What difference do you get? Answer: -0.67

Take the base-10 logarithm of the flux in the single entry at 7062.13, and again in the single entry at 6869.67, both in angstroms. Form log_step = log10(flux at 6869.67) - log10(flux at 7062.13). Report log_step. 0.025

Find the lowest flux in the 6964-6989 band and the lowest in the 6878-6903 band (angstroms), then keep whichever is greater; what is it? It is 2.65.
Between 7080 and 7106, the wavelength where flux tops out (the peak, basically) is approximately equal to 7081.67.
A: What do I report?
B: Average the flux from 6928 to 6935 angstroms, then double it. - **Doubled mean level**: 5.90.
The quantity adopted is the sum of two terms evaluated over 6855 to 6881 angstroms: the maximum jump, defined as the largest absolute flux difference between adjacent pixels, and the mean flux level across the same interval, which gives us 3.27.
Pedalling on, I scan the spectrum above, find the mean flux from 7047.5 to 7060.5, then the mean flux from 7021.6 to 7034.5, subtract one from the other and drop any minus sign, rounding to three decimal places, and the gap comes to 0.030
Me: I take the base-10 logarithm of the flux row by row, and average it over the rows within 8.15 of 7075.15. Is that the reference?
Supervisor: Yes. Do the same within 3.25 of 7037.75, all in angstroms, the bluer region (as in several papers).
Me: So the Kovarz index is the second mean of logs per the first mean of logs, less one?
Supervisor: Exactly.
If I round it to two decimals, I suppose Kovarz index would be -0.11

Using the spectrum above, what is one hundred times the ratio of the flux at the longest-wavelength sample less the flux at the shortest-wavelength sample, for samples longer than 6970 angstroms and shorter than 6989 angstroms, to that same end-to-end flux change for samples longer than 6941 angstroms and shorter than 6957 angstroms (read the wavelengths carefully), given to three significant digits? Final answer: -105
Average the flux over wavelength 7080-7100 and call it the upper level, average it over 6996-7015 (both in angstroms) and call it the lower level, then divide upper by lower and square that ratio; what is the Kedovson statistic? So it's 0.91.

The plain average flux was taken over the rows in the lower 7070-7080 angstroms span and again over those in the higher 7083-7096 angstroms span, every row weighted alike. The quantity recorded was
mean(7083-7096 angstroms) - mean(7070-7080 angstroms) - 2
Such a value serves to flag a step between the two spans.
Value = -1.9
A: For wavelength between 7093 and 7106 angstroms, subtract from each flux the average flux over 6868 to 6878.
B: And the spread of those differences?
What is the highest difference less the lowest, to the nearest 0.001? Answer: 0.470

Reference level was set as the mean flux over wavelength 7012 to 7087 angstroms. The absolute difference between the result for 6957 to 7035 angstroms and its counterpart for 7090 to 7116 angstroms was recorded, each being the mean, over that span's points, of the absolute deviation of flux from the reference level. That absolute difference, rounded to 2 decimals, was 0.10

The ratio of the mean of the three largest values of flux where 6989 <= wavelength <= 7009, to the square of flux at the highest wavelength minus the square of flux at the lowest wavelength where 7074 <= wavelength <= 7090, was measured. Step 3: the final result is -60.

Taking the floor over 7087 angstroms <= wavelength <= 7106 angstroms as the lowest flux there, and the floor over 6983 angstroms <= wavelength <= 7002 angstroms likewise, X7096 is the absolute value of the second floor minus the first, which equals 0.15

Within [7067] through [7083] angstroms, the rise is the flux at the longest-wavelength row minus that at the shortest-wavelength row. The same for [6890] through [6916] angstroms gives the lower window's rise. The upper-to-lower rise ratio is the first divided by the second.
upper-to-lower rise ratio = -0.9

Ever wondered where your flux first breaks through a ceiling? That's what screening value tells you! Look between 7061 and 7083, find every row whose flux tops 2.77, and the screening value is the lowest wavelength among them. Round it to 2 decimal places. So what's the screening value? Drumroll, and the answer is 7065.38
